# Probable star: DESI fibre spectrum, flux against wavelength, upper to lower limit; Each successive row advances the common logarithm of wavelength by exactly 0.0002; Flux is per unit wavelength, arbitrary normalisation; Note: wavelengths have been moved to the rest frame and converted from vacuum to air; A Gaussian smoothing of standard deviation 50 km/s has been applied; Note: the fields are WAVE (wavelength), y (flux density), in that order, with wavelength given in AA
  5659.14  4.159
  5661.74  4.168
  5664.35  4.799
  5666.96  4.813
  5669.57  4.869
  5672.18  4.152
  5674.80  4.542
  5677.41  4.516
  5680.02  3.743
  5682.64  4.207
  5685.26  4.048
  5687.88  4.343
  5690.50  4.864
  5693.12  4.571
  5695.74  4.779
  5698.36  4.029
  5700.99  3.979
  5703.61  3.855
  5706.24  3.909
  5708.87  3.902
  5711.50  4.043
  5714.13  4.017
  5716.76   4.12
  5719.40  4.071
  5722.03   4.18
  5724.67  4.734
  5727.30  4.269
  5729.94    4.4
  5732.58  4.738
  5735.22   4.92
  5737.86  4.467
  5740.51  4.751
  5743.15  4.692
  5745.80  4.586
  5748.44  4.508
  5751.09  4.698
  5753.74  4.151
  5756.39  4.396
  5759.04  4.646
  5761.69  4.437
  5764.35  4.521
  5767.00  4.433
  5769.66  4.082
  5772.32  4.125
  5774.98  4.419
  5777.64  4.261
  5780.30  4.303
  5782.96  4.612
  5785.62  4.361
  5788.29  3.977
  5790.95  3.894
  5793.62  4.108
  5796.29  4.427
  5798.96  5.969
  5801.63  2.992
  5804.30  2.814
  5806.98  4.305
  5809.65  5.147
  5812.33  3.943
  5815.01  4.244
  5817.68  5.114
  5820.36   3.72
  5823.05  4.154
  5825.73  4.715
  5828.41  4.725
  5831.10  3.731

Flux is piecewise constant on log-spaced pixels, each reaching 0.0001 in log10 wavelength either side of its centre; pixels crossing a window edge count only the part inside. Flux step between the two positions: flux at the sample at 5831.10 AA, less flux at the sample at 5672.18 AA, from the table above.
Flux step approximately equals -0.4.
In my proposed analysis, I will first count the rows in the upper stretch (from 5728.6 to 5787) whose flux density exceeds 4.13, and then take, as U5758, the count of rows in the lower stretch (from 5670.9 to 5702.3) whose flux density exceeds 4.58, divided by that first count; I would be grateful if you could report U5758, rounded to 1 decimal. 0.1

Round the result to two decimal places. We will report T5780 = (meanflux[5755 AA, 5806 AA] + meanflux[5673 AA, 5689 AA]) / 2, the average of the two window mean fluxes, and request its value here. 4.24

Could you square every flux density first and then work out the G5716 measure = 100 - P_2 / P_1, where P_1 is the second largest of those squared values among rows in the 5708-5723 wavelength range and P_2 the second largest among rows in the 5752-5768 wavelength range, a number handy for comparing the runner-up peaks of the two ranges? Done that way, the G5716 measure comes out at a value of 98.8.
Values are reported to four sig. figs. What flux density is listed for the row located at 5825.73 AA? 4.715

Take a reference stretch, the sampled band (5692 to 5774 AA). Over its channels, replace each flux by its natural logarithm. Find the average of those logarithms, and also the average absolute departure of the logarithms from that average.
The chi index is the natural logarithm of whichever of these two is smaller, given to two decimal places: -2.76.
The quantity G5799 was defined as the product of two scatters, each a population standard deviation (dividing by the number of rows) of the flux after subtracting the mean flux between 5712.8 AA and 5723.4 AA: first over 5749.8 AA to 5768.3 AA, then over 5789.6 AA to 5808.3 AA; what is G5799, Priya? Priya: 0.162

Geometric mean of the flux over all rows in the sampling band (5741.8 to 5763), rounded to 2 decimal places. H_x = 4.51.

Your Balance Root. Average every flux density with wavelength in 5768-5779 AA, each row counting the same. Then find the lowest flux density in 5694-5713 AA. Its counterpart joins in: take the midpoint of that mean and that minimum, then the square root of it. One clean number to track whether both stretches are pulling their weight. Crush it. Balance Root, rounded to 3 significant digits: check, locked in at 2.01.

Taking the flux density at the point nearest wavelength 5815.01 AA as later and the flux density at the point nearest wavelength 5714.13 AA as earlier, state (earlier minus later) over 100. -0.0023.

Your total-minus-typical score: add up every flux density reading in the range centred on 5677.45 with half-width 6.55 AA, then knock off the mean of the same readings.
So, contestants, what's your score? 16.9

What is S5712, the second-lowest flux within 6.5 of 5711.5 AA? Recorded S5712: 3.909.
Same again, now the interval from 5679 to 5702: 3.979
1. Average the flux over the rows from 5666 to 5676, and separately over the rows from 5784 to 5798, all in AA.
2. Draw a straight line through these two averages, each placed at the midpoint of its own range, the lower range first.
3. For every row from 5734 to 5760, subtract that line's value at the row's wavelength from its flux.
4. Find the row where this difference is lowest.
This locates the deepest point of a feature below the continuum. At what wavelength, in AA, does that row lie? 5753.74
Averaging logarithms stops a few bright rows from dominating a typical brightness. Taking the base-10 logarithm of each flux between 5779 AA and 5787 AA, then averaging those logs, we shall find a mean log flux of 0.646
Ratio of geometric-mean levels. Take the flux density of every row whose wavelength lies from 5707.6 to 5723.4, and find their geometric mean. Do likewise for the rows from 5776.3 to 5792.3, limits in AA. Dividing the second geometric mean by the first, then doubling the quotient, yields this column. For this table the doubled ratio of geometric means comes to 2.09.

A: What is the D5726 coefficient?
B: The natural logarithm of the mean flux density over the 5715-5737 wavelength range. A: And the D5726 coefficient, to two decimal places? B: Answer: 1.49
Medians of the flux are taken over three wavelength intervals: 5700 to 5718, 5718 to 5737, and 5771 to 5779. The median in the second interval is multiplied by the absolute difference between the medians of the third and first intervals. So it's 1.2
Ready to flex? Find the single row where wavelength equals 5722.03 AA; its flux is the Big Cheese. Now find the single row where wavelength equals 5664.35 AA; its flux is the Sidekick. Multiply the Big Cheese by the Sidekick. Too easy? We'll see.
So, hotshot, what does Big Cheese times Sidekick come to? 20.1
